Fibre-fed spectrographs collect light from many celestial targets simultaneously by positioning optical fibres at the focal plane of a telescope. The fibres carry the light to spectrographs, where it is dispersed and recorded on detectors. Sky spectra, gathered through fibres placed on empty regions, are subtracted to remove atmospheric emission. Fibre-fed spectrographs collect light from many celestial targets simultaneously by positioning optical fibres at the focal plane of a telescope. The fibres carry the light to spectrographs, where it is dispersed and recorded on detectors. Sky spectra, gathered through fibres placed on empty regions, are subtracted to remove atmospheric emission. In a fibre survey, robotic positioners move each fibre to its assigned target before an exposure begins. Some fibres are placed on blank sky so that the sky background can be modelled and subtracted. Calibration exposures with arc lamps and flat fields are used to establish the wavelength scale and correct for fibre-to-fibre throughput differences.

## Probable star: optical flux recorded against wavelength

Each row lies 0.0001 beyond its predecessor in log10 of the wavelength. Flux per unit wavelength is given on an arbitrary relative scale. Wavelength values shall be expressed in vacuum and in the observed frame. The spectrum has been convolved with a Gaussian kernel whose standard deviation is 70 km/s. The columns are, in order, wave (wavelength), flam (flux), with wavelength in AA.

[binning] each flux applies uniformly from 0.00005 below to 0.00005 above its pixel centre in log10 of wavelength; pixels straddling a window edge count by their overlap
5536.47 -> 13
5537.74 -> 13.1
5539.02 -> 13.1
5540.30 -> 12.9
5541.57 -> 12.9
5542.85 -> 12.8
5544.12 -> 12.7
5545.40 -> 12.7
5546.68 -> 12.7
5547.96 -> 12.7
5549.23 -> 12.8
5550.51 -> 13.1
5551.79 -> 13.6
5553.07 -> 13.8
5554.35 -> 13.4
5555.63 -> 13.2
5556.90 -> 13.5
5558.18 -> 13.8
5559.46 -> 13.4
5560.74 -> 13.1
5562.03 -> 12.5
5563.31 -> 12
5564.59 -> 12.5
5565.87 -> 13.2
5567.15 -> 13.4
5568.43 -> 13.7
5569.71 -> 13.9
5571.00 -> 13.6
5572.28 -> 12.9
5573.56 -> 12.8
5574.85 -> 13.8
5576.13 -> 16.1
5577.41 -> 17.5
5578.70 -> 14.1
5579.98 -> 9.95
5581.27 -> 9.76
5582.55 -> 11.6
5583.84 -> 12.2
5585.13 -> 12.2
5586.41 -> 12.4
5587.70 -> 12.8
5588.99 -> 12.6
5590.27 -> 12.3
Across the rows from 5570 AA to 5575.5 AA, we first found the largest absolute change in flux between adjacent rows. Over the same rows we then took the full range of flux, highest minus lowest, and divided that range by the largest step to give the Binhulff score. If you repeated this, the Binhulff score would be 1.00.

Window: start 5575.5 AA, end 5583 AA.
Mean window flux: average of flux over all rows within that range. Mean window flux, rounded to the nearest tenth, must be 13.2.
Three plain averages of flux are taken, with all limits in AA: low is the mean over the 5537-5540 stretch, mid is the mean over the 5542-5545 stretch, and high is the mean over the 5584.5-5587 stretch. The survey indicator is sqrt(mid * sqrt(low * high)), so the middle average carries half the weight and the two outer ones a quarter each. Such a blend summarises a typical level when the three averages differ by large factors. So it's 12.72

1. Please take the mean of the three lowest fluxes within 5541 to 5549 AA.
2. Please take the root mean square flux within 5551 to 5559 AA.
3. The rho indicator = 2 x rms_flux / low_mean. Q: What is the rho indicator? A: 2.13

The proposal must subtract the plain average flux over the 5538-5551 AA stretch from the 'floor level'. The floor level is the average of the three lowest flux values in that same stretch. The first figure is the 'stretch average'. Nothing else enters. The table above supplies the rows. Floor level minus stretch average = -0.14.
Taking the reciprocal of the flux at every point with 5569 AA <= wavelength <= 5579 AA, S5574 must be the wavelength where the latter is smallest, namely 5577.41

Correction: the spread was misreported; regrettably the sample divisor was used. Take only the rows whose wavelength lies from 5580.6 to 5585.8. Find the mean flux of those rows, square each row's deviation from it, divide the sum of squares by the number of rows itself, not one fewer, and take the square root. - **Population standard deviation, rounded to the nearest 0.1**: 1.0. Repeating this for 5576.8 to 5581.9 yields 3.2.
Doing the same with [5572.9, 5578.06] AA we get 1.9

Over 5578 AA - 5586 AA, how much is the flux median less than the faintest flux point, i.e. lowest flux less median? -2.1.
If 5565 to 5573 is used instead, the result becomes -0.6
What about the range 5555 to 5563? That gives -0.8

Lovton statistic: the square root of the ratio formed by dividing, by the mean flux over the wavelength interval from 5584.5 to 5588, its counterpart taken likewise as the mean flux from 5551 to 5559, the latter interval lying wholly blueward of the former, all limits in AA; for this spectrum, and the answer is 1.04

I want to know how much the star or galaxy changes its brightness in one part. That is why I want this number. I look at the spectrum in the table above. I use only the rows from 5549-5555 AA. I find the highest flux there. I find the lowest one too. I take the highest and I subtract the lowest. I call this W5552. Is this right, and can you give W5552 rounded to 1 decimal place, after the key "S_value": 1.0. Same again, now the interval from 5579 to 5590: 3.0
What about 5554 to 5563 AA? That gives 1.3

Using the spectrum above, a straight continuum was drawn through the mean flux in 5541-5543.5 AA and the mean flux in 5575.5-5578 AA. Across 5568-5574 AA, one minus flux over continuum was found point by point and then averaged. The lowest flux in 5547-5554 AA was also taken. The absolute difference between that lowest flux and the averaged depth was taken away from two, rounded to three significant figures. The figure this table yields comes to -10.5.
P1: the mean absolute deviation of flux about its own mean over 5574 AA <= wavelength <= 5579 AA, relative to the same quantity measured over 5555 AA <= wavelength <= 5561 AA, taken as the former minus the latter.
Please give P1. 1.2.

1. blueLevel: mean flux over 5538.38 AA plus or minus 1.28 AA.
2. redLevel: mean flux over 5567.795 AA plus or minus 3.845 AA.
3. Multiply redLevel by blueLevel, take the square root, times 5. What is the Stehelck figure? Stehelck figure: 66.2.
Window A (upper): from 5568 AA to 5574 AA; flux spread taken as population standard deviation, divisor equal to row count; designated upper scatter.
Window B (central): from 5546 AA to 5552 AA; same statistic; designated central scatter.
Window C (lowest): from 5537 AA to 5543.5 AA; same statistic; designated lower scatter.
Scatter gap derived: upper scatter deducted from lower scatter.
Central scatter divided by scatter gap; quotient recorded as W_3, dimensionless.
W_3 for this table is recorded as -1.06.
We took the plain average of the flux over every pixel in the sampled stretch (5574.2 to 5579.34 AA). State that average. 15.4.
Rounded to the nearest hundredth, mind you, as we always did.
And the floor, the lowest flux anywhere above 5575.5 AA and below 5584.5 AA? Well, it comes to 9.76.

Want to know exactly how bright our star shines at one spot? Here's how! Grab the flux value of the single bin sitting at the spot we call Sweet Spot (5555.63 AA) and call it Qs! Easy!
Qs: 13.2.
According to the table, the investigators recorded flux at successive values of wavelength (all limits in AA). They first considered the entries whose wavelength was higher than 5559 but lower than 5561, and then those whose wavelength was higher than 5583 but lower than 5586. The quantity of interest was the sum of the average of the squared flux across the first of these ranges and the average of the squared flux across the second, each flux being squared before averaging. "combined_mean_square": 324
